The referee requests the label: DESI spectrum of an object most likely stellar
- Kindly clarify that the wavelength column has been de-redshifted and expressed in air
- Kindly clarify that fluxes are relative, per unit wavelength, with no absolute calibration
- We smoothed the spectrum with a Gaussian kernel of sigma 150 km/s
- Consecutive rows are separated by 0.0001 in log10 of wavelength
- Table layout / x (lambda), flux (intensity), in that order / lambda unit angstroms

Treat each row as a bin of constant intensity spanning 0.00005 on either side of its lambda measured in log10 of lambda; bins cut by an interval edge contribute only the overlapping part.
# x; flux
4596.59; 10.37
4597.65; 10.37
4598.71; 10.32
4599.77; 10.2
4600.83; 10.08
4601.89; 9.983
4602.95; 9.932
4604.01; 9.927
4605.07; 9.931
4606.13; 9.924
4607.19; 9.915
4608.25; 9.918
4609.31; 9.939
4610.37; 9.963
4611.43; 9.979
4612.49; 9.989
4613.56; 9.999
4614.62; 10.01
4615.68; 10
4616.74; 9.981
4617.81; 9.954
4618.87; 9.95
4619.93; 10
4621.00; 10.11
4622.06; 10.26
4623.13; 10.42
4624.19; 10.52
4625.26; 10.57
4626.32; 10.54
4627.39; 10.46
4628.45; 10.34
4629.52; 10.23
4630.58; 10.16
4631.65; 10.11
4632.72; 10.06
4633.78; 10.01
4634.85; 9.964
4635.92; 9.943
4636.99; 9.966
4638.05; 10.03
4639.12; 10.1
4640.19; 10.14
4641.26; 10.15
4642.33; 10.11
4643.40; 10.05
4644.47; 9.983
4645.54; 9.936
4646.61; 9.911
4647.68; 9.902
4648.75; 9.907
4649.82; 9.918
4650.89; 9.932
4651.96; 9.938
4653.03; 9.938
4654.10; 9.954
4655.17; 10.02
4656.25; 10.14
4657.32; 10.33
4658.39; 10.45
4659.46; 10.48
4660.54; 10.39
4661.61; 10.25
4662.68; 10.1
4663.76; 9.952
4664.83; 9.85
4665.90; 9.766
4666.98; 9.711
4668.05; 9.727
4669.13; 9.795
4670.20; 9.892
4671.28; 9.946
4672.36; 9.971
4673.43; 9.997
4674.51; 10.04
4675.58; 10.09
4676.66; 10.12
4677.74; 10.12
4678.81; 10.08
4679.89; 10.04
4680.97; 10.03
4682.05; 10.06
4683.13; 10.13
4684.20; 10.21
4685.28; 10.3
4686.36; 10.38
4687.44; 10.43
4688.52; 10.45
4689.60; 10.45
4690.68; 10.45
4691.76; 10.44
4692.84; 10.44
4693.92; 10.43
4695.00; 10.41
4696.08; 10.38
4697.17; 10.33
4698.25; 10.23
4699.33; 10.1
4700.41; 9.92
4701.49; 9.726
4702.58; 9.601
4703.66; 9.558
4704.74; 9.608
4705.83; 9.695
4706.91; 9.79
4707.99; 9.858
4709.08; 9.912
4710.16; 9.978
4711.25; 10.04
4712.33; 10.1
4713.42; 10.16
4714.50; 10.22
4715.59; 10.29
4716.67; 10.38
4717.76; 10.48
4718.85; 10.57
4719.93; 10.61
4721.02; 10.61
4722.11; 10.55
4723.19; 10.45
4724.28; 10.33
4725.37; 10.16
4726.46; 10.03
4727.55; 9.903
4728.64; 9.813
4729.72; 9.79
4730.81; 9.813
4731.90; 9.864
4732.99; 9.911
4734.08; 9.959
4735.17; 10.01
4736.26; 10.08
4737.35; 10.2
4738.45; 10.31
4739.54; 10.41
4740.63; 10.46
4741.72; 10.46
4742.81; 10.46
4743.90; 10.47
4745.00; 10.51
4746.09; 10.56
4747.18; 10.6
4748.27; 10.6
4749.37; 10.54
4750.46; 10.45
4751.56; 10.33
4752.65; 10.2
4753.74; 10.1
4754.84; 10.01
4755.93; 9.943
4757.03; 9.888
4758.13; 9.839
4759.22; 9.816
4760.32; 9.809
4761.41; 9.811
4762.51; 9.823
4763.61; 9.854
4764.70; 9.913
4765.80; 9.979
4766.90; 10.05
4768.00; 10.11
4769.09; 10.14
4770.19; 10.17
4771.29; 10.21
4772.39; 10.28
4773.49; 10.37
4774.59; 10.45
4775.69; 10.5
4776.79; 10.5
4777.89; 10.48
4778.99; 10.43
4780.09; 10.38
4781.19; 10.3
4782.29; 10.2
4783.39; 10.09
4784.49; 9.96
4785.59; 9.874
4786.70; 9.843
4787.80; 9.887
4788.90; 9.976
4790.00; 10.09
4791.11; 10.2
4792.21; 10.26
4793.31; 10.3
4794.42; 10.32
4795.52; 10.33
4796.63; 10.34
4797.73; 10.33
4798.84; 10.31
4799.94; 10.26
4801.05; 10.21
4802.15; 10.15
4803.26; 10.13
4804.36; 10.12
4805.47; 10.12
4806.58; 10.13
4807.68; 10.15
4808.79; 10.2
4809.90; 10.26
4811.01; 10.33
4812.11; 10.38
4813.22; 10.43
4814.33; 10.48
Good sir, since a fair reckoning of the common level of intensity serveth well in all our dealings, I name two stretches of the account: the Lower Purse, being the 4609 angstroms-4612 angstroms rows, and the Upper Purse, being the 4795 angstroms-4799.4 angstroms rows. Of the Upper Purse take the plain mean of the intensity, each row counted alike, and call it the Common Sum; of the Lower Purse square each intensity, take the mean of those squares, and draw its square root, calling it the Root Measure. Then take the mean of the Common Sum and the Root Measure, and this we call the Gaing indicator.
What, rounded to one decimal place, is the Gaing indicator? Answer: 10.1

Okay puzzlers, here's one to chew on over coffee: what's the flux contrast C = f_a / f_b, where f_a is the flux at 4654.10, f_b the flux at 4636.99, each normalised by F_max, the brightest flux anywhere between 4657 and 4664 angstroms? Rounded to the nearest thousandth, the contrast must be 0.999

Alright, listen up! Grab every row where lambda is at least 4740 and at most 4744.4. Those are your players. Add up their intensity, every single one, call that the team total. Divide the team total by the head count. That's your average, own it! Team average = 10.5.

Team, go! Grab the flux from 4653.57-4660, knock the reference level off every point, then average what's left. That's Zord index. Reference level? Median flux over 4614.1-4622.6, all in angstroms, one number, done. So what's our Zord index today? 0.23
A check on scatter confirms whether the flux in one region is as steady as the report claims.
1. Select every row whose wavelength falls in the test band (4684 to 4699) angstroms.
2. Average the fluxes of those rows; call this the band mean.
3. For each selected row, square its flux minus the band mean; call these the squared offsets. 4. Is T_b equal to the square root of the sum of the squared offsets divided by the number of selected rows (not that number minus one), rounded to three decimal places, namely 0.079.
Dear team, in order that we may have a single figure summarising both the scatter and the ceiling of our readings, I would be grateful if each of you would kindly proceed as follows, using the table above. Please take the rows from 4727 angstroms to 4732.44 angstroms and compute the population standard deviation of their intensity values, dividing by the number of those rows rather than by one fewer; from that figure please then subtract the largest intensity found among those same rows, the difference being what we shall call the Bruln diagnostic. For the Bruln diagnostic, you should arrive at -9.9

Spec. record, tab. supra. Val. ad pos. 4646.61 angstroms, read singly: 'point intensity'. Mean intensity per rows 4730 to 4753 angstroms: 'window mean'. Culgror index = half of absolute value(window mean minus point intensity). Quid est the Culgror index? 0.19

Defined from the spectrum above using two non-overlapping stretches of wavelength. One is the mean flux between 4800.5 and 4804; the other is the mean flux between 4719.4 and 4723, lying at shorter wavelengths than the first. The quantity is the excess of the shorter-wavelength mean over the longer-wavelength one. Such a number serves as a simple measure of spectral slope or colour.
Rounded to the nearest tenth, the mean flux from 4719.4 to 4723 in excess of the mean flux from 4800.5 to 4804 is 0.4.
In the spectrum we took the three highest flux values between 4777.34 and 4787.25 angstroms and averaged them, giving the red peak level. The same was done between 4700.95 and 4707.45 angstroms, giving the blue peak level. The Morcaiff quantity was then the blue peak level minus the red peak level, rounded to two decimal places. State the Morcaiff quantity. -0.69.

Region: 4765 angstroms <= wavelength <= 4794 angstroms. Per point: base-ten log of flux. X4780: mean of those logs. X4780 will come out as 1.01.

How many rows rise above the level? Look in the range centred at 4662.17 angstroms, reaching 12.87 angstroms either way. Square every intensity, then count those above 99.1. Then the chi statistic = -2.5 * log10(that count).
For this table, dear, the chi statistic -2.60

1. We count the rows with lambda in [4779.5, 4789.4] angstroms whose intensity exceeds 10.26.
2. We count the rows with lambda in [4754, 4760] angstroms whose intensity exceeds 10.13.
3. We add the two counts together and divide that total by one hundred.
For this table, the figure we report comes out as 0.02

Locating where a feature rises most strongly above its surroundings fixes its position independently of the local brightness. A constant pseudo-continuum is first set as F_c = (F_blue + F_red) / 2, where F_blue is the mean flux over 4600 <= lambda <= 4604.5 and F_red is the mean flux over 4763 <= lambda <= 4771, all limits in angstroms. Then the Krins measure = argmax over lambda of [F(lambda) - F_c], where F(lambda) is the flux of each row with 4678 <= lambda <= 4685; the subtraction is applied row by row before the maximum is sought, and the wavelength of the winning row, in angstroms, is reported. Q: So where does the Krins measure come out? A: 4684.20 angstroms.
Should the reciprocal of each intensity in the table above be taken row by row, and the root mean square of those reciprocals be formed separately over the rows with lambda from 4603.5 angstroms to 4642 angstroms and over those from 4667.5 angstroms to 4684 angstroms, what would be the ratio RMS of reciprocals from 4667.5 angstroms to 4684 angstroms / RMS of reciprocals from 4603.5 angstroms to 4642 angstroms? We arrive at 1.009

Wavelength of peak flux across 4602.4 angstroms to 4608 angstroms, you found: 4602.95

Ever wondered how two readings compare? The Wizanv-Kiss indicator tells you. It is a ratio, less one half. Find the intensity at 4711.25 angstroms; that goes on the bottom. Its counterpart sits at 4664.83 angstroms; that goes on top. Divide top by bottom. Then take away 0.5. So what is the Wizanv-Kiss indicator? 0.48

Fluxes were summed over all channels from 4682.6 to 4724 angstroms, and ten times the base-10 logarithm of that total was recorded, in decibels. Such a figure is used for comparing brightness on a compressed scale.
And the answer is 26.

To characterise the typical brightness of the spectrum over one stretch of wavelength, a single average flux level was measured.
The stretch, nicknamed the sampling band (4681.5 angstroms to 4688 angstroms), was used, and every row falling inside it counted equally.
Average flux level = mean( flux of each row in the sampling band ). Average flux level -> 10.3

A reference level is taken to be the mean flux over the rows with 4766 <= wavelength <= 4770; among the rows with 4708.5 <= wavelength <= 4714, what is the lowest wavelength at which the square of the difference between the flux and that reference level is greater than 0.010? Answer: 4709.08 angstroms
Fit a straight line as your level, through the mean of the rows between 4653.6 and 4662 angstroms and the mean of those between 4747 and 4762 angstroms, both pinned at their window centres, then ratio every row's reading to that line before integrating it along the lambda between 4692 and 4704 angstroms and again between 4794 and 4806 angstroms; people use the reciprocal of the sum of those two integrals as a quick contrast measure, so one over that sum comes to 0.0415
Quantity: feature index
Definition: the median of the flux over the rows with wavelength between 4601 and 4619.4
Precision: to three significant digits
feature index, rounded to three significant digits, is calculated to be 9.95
